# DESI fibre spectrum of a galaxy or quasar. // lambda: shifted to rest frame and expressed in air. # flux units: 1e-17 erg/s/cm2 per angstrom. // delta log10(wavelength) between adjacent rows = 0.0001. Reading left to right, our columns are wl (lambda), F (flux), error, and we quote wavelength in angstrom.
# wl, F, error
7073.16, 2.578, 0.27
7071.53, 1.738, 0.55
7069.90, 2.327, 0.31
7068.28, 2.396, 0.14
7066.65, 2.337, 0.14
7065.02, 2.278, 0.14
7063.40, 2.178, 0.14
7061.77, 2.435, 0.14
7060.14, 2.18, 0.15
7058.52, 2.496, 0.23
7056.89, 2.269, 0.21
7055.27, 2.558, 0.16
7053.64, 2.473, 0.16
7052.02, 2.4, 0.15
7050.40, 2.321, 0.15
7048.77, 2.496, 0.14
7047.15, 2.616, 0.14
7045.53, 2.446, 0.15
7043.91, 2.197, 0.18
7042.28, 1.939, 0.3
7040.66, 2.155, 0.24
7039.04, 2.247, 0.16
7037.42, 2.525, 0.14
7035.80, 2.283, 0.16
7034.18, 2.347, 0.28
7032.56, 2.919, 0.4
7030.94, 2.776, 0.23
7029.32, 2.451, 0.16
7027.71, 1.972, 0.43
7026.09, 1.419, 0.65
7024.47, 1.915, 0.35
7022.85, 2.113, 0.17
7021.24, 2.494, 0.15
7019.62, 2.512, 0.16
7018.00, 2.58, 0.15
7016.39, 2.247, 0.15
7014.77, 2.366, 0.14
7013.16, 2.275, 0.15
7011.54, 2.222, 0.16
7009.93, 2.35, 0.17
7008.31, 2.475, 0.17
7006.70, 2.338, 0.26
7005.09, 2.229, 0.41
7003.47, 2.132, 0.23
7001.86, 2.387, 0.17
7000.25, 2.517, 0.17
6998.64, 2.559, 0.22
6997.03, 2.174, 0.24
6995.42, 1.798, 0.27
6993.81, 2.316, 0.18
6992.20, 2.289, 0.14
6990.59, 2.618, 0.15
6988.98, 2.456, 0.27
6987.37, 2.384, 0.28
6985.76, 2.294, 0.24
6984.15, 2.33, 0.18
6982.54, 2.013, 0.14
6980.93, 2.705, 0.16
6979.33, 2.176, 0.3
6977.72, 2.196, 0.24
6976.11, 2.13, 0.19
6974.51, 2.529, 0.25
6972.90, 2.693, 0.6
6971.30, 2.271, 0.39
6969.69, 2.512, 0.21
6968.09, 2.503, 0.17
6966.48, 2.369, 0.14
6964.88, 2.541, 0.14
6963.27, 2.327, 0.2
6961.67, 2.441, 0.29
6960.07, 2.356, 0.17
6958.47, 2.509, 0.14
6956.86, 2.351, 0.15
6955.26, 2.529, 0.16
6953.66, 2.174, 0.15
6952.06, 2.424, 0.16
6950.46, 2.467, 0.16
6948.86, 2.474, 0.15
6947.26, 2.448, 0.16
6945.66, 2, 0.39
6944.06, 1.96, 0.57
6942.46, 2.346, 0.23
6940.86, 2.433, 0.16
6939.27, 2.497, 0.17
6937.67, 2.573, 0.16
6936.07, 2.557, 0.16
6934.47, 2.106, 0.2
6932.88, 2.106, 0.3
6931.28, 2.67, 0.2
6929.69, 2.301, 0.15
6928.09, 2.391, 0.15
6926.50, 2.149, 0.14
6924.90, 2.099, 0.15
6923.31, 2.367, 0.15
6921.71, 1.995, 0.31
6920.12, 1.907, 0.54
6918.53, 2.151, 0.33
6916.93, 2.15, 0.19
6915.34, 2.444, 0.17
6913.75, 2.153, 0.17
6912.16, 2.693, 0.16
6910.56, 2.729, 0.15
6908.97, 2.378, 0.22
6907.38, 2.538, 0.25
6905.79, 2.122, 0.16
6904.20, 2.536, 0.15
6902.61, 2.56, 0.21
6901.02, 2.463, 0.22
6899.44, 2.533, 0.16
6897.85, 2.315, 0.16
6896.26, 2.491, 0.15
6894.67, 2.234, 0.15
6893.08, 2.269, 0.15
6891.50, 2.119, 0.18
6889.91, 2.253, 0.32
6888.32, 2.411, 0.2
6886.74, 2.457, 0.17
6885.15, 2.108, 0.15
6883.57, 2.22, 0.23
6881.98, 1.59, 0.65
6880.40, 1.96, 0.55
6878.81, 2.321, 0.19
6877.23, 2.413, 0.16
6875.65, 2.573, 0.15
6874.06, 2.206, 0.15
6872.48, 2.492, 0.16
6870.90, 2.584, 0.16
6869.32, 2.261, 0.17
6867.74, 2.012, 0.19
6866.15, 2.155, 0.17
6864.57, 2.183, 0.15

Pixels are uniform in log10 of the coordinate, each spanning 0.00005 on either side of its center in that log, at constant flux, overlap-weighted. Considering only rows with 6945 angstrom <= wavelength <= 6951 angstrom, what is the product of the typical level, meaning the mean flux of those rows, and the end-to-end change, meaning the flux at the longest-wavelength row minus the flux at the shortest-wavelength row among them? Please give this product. 1.10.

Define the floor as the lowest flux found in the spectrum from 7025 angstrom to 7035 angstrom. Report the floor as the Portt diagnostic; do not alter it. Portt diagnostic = 1.419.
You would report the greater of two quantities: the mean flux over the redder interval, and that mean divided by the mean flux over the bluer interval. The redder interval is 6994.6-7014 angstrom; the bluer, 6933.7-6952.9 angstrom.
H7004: 2.29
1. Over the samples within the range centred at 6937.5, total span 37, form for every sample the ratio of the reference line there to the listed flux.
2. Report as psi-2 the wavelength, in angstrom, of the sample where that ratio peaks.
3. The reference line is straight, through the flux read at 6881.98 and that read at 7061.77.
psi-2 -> 6944.06 angstrom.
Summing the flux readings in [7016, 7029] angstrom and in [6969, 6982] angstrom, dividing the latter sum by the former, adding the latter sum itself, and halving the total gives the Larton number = 10.2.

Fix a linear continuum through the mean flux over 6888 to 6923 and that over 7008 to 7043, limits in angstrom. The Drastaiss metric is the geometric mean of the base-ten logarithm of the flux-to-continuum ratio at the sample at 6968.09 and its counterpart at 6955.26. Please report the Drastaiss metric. 0.035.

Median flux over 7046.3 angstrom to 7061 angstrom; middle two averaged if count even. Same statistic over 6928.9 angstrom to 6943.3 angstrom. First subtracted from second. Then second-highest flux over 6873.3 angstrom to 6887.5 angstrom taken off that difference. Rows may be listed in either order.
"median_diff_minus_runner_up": -2.50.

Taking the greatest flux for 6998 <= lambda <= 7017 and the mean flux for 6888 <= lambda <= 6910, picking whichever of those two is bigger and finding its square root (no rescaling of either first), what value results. 1.60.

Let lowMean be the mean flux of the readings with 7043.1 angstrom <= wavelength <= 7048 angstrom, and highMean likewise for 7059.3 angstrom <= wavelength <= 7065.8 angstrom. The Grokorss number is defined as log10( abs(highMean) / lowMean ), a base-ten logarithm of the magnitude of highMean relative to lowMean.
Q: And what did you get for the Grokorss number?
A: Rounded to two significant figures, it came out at -0.028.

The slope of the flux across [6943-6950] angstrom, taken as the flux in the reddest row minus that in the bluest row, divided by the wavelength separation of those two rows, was 0.11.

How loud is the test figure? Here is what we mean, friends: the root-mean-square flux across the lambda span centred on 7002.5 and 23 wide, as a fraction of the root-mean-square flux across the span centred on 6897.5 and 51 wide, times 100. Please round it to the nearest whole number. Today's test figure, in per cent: 99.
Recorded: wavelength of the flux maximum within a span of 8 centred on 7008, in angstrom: 7008.31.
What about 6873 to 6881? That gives 6875.65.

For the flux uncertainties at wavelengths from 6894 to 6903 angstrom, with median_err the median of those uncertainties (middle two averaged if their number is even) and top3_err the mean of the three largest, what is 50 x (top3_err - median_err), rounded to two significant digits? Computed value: 1.8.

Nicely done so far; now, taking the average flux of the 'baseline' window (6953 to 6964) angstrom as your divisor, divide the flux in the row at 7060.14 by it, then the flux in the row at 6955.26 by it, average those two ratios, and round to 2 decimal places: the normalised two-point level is 0.99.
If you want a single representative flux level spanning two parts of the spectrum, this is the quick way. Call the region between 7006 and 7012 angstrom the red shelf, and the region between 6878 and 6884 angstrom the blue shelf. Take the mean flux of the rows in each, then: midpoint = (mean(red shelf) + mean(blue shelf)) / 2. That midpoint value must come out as 2.18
